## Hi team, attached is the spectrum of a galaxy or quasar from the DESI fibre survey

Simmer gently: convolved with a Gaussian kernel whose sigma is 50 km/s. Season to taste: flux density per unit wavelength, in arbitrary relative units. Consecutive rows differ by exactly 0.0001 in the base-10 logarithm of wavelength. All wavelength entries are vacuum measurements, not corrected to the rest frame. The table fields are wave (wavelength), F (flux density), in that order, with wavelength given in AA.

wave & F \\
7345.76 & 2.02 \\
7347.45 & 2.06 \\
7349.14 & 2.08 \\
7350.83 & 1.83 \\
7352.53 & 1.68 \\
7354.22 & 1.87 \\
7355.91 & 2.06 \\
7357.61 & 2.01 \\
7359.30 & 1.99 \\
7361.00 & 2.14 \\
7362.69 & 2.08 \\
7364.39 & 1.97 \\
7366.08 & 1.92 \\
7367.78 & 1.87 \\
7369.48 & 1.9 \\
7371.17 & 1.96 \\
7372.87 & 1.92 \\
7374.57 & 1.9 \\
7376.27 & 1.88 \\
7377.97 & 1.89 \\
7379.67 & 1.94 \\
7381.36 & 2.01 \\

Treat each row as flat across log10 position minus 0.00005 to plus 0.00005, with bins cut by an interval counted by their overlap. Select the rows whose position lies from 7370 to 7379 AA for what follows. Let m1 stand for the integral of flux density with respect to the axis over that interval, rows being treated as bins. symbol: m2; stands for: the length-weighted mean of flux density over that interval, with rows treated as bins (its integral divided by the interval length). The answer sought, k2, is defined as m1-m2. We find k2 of 15.3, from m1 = 17.2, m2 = 1.91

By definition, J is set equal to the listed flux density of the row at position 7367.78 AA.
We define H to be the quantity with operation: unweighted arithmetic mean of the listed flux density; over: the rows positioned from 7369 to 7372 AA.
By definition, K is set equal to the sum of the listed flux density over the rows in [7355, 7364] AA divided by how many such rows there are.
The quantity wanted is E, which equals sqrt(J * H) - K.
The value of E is -0.16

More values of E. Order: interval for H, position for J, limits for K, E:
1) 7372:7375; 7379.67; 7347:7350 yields -0.15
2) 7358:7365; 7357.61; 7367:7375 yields 0.12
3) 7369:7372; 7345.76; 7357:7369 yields -0.02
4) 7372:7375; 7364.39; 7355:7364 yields -0.12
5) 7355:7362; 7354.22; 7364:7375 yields 0.04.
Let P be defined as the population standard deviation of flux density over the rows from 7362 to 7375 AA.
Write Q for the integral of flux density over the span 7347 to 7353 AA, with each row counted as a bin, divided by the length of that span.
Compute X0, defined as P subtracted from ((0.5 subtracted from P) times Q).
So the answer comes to -0.90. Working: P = 0.06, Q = 1.92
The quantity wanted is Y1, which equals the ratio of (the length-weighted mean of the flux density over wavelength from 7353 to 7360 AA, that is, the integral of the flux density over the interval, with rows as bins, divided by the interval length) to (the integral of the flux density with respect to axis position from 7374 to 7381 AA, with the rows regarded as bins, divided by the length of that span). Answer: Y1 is 1.03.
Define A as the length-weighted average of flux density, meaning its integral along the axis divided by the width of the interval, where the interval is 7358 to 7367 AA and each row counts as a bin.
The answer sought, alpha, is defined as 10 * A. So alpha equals 20.2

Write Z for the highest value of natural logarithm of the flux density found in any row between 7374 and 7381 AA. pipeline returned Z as 0.663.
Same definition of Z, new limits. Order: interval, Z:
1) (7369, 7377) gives 0.673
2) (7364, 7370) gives 0.678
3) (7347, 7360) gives 0.732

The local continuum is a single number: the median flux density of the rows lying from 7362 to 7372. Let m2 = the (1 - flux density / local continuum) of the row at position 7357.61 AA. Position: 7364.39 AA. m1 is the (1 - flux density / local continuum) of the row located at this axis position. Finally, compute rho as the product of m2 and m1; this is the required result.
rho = 0.0006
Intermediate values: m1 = -0.015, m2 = -0.04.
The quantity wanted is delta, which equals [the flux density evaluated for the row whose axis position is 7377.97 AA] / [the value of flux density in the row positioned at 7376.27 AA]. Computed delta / 1.01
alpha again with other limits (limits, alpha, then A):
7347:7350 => 20.7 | 2.07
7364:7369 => 19.1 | 1.91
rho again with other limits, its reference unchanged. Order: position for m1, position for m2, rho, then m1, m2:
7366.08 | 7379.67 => 0.0000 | 0.010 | 0.00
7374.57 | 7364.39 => -0.0003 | 0.021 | -0.02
